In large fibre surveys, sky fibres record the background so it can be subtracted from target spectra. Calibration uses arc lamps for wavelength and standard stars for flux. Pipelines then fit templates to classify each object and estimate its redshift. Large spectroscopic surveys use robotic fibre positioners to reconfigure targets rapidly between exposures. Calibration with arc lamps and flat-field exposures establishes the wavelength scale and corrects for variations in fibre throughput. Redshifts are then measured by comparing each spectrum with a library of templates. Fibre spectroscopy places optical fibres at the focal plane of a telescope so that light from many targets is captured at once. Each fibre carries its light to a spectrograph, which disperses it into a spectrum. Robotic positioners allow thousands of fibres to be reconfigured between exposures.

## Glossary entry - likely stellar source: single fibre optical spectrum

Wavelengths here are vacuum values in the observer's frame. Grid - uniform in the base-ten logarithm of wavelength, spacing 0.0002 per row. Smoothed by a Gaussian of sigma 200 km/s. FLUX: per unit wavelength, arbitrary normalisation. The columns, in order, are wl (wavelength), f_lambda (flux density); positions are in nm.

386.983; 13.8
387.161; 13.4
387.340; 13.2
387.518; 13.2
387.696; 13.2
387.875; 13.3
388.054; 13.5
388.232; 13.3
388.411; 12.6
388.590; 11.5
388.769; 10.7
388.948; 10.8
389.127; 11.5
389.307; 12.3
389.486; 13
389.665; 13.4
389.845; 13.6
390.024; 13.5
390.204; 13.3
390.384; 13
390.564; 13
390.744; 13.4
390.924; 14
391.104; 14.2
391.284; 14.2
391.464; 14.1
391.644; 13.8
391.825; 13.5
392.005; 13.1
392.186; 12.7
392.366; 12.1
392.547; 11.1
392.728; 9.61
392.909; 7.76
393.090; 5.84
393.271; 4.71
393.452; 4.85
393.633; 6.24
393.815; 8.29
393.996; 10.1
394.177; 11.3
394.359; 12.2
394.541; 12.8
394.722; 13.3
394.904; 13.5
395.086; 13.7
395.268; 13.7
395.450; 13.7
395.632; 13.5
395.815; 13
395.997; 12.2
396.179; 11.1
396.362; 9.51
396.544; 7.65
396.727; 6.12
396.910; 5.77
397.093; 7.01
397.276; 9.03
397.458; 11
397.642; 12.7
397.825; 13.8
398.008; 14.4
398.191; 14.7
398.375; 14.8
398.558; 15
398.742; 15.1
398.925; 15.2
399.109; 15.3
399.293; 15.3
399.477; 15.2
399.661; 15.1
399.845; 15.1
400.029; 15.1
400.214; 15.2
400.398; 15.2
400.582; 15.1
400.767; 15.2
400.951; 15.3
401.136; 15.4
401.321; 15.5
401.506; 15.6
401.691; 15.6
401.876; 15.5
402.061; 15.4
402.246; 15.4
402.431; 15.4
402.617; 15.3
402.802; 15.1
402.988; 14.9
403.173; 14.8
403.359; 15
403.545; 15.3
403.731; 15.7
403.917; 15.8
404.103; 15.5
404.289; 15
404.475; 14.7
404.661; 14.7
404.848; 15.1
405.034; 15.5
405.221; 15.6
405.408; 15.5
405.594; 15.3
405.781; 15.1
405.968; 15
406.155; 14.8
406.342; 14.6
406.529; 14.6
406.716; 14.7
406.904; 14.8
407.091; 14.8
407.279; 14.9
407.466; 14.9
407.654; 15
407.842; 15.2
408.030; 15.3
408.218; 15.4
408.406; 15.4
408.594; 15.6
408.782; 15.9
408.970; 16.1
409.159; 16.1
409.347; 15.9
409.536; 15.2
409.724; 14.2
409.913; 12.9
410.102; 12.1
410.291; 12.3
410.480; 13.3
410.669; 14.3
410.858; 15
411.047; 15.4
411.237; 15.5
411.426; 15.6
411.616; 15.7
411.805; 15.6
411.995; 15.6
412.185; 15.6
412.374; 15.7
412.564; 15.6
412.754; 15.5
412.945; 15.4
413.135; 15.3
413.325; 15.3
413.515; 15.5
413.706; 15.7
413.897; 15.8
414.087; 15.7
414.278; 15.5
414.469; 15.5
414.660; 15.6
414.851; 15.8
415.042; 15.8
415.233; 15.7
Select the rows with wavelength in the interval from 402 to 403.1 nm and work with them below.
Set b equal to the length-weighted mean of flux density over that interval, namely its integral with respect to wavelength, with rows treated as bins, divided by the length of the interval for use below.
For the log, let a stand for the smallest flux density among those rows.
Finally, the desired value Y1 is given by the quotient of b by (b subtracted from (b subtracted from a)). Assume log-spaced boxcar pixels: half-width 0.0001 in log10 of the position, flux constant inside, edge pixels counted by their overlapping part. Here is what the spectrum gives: -0.98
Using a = 14.9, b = 15.2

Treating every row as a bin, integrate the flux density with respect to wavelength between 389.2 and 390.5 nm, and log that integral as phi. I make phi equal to 17.1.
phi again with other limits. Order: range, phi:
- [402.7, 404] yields 19.8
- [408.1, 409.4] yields 20.5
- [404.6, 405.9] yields 19.8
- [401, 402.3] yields 20.1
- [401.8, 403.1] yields 19.9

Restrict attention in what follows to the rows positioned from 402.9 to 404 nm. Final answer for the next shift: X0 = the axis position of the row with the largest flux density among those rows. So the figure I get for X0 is 403.917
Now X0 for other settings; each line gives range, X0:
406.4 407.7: 407.654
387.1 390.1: 389.845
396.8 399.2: 399.109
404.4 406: 405.221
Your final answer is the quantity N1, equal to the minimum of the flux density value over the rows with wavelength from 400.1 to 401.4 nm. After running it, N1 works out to 15.1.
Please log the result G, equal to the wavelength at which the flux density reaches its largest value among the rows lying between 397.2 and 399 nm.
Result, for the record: 398.925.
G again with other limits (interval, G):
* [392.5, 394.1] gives 392.547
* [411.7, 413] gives 412.374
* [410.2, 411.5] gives 411.426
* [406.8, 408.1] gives 408.030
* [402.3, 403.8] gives 403.731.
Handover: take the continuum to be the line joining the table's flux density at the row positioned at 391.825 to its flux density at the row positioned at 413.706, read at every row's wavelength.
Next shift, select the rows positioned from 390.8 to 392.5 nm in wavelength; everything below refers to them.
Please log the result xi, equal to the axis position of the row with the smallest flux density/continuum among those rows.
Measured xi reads 392.366 nm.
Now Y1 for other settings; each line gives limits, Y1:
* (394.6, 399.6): -0.65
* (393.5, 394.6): -0.73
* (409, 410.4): -0.87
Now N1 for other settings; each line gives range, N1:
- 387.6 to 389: 10.7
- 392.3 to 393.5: 4.71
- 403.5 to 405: 14.7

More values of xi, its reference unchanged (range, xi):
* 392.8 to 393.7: 393.271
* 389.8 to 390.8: 390.564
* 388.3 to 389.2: 388.769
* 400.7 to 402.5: 400.767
